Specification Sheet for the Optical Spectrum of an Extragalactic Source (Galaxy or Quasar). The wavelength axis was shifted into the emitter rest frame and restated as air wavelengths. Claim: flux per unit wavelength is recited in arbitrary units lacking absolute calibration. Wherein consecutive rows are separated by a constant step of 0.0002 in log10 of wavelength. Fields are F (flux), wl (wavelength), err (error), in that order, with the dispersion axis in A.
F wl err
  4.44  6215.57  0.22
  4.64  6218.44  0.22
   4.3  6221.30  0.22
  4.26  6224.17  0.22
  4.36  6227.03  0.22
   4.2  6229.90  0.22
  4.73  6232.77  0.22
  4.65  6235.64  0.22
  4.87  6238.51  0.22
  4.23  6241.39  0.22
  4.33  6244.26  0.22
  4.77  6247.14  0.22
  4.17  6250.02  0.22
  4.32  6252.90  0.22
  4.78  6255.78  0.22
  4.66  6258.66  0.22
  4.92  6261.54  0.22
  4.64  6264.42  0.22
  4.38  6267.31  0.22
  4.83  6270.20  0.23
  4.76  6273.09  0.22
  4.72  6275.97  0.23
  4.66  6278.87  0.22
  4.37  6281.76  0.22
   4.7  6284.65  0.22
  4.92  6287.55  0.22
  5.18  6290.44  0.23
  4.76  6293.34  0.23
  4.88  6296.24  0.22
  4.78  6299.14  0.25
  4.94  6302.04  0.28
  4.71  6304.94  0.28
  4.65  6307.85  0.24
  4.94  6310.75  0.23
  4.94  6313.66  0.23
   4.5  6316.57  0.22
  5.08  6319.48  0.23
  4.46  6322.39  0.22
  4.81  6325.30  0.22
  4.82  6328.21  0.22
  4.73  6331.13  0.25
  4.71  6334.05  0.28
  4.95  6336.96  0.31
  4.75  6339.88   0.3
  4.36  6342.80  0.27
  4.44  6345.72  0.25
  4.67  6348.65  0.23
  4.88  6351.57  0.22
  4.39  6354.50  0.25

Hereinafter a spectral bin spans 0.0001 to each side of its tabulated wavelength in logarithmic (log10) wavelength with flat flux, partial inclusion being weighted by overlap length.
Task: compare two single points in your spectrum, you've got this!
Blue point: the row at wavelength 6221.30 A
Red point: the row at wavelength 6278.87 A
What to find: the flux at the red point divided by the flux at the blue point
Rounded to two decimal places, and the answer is 1.08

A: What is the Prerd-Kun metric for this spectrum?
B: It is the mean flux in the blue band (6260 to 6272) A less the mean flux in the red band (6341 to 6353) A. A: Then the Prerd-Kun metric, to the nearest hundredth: 0.10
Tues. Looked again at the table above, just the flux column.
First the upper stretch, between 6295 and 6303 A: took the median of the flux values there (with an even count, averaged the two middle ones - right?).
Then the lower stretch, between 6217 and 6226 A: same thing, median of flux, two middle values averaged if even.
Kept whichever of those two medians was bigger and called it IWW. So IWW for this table 4.88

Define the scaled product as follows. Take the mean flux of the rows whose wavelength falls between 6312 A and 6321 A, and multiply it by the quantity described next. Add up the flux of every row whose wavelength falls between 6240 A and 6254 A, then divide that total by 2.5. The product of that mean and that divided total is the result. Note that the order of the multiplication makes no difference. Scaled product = 42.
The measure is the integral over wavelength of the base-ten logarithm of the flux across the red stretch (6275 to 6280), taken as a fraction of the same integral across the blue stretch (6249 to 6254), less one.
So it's 0.07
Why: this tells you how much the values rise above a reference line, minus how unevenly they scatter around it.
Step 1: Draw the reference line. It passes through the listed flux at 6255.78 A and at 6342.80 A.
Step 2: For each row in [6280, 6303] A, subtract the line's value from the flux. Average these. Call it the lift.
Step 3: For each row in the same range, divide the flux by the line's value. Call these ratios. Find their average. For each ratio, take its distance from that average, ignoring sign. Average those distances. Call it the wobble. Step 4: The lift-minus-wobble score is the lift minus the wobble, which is 0.17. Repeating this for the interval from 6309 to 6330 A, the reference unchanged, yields 0.28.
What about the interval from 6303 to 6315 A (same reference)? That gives 0.26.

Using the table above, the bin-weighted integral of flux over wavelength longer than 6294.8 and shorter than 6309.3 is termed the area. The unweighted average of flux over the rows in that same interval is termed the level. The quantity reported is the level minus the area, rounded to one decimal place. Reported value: -64.7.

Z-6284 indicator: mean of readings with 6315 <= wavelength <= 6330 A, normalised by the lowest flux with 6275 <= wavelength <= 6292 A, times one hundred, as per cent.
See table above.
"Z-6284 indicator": 108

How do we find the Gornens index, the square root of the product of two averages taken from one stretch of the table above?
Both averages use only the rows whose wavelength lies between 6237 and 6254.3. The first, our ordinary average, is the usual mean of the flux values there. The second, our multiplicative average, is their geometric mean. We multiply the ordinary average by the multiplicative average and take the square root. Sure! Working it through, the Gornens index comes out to 4.44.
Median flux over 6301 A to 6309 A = 4.71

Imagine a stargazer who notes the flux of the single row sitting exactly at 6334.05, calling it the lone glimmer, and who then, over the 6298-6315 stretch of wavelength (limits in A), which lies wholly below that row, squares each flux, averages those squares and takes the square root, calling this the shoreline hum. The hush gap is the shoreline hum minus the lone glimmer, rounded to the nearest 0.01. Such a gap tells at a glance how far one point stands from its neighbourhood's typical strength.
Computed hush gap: 0.12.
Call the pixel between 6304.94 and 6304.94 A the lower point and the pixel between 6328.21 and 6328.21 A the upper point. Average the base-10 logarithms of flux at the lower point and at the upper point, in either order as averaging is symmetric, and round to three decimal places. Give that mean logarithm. 0.678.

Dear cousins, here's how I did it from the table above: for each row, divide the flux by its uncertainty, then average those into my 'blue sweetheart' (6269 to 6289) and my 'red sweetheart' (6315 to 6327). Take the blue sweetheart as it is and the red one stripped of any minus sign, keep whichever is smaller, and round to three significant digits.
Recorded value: 21.1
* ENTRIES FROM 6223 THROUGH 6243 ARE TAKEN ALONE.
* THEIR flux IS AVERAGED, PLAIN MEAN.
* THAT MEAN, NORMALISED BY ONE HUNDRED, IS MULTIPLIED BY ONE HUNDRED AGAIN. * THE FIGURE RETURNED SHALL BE 4.47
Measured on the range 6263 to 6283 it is 4.62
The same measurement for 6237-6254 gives 4.45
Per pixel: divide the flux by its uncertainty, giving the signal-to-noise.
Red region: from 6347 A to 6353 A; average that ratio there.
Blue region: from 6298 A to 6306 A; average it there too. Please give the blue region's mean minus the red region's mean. -3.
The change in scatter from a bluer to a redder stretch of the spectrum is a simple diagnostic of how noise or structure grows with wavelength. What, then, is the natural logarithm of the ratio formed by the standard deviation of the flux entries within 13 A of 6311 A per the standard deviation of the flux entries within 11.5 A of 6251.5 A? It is -0.3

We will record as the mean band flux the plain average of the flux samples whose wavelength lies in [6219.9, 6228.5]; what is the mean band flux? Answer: 4.31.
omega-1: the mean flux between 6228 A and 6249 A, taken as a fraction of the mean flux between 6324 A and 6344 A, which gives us 0.96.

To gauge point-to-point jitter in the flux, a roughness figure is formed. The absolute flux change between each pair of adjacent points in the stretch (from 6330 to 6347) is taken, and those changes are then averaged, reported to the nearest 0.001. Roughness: 0.186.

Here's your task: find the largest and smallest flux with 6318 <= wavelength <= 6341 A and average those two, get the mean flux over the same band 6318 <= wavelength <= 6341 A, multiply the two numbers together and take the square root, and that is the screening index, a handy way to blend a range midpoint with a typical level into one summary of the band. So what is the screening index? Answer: 4.78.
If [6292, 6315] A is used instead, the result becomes 4.81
